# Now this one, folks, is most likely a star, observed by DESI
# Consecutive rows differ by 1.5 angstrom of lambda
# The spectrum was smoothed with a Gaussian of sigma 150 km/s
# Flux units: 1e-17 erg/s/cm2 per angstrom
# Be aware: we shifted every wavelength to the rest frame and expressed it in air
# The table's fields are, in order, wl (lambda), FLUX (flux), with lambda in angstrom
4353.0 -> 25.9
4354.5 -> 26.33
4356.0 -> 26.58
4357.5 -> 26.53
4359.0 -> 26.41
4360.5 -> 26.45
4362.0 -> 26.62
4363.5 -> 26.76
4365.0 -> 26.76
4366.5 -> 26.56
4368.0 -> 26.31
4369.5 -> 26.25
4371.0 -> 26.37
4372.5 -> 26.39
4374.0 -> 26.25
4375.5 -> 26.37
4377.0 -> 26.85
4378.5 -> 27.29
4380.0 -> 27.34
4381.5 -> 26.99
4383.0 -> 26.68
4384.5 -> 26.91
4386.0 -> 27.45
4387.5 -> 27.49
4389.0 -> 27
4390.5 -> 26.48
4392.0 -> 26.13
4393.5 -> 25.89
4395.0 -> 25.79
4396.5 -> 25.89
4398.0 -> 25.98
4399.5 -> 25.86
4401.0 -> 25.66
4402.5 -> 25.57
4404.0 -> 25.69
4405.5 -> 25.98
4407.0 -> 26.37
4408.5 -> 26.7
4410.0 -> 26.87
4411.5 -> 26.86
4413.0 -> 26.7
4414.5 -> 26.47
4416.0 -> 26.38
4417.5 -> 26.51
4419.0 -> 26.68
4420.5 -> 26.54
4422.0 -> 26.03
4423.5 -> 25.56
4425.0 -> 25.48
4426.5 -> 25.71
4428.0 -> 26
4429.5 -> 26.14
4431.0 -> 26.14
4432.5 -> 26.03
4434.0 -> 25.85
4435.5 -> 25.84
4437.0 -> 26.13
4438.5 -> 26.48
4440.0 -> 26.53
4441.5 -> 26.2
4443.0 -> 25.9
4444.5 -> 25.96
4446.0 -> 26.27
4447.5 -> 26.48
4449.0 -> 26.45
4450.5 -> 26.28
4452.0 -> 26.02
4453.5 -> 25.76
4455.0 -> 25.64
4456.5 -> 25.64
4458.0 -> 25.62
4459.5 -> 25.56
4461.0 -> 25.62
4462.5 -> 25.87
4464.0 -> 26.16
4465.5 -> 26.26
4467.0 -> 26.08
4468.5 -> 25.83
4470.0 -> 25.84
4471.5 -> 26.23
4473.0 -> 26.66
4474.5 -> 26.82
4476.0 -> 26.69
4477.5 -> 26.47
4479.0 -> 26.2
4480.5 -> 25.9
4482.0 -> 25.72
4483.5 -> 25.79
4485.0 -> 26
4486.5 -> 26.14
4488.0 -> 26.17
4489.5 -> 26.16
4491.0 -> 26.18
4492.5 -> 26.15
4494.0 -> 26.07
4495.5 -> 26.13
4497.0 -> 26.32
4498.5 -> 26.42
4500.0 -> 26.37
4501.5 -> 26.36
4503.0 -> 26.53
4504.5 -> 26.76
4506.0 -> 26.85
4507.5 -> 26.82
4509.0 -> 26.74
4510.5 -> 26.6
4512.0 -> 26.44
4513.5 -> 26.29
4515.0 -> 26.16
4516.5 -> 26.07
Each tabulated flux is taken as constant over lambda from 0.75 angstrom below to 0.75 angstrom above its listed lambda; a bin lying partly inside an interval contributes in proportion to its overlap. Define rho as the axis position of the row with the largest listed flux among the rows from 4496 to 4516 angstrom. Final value 4506.0 angstrom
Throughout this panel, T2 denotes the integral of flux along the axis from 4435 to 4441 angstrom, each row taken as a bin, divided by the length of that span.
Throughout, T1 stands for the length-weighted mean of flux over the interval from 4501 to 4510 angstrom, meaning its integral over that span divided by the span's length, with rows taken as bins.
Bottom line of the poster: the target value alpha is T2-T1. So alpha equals -0.4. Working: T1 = 26.7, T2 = 26.3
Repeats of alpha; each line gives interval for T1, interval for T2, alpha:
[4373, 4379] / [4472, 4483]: -0.3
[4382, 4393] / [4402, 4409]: -0.8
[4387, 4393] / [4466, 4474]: -0.6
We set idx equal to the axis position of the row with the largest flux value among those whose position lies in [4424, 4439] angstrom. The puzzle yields 4438.5 angstrom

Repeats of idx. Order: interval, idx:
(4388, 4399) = 4389.0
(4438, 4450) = 4440.0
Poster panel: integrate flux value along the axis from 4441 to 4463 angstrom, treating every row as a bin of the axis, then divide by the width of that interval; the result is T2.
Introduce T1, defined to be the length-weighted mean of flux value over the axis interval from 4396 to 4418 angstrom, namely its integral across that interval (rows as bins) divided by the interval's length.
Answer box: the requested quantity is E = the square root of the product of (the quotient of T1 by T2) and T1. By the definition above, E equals 5.15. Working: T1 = 26.23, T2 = 25.9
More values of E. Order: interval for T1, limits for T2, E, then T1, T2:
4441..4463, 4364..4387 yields 5.02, 25.95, 26.7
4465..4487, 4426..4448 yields 5.12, 26.17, 26.1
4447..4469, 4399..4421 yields 5.06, 25.95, 26.3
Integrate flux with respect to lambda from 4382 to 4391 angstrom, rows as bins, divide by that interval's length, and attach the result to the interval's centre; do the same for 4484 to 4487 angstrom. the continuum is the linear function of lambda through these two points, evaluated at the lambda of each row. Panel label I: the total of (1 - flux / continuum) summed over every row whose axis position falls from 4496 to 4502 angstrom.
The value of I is -0.07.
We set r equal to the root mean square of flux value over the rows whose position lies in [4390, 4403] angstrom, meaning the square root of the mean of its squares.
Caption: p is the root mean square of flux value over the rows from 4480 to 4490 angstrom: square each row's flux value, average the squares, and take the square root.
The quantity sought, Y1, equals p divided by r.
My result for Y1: 1.00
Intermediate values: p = 25.98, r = 25.9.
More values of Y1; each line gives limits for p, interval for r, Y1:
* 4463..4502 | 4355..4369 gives 0.99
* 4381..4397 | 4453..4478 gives 1.02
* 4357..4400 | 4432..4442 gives 1.02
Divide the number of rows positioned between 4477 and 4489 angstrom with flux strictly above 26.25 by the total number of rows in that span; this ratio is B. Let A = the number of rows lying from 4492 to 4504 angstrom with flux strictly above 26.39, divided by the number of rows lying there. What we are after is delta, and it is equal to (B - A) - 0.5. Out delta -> -0.6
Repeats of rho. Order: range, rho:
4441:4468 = 4447.5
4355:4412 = 4387.5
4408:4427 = 4410.0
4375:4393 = 4387.5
